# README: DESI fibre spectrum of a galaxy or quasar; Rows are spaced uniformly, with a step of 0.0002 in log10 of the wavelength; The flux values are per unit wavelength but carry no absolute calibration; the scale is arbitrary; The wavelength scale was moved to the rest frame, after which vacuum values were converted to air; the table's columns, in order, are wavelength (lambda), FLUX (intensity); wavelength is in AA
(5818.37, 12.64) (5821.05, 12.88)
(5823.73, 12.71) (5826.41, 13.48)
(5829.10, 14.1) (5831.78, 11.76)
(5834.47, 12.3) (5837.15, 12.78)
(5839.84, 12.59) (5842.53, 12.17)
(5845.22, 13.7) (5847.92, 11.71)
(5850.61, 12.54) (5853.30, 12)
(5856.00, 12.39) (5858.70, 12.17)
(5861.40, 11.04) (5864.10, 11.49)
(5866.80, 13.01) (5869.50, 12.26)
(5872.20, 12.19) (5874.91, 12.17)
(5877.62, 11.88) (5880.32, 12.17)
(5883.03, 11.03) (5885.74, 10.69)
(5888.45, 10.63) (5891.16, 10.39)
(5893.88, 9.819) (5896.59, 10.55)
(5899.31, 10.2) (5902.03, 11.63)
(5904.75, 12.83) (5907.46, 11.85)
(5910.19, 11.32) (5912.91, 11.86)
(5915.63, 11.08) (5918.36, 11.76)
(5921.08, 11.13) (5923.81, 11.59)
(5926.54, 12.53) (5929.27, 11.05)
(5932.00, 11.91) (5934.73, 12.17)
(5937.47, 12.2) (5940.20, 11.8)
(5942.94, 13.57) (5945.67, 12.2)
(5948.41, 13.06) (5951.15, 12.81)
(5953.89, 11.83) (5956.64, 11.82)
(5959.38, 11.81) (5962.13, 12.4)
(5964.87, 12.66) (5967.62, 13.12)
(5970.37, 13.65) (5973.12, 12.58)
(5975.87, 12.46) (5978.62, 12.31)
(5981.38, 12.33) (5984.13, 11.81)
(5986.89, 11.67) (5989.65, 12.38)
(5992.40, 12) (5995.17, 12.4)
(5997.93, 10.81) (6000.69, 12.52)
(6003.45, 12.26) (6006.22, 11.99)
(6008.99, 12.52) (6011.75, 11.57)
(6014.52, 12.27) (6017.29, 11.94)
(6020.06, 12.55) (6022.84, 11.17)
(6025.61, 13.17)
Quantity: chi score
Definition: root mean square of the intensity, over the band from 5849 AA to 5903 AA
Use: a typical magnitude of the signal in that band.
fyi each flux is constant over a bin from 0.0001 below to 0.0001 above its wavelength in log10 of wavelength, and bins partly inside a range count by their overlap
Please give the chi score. 11.5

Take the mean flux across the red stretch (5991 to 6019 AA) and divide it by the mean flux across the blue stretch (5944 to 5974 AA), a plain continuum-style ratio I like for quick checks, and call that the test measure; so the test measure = 0.96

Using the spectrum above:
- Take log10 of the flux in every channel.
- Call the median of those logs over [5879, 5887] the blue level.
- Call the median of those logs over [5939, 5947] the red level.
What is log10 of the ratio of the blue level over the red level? -0.018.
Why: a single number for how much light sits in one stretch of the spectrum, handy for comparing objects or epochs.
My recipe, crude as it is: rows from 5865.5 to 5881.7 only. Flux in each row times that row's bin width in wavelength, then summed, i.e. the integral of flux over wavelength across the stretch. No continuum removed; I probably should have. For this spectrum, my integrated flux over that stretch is 199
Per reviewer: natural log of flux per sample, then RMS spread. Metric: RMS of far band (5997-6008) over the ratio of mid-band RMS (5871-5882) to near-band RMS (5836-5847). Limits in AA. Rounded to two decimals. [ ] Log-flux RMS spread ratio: 2.53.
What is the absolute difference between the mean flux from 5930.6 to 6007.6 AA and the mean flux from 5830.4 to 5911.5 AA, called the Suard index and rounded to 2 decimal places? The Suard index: 0.53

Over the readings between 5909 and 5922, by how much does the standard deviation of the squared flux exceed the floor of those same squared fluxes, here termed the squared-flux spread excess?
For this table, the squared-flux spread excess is -115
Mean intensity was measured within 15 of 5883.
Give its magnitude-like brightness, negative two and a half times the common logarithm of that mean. -2.63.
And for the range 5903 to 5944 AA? -2.69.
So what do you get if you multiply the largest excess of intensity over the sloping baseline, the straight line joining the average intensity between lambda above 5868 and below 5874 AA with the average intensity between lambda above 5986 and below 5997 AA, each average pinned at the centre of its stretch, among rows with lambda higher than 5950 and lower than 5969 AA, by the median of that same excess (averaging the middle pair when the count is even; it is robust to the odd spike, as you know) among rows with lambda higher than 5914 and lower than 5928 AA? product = -0.6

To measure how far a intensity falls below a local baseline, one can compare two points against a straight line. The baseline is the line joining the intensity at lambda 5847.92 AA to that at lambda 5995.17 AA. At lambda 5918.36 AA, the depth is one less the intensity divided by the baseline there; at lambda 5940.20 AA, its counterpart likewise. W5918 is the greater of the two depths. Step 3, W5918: 0.028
